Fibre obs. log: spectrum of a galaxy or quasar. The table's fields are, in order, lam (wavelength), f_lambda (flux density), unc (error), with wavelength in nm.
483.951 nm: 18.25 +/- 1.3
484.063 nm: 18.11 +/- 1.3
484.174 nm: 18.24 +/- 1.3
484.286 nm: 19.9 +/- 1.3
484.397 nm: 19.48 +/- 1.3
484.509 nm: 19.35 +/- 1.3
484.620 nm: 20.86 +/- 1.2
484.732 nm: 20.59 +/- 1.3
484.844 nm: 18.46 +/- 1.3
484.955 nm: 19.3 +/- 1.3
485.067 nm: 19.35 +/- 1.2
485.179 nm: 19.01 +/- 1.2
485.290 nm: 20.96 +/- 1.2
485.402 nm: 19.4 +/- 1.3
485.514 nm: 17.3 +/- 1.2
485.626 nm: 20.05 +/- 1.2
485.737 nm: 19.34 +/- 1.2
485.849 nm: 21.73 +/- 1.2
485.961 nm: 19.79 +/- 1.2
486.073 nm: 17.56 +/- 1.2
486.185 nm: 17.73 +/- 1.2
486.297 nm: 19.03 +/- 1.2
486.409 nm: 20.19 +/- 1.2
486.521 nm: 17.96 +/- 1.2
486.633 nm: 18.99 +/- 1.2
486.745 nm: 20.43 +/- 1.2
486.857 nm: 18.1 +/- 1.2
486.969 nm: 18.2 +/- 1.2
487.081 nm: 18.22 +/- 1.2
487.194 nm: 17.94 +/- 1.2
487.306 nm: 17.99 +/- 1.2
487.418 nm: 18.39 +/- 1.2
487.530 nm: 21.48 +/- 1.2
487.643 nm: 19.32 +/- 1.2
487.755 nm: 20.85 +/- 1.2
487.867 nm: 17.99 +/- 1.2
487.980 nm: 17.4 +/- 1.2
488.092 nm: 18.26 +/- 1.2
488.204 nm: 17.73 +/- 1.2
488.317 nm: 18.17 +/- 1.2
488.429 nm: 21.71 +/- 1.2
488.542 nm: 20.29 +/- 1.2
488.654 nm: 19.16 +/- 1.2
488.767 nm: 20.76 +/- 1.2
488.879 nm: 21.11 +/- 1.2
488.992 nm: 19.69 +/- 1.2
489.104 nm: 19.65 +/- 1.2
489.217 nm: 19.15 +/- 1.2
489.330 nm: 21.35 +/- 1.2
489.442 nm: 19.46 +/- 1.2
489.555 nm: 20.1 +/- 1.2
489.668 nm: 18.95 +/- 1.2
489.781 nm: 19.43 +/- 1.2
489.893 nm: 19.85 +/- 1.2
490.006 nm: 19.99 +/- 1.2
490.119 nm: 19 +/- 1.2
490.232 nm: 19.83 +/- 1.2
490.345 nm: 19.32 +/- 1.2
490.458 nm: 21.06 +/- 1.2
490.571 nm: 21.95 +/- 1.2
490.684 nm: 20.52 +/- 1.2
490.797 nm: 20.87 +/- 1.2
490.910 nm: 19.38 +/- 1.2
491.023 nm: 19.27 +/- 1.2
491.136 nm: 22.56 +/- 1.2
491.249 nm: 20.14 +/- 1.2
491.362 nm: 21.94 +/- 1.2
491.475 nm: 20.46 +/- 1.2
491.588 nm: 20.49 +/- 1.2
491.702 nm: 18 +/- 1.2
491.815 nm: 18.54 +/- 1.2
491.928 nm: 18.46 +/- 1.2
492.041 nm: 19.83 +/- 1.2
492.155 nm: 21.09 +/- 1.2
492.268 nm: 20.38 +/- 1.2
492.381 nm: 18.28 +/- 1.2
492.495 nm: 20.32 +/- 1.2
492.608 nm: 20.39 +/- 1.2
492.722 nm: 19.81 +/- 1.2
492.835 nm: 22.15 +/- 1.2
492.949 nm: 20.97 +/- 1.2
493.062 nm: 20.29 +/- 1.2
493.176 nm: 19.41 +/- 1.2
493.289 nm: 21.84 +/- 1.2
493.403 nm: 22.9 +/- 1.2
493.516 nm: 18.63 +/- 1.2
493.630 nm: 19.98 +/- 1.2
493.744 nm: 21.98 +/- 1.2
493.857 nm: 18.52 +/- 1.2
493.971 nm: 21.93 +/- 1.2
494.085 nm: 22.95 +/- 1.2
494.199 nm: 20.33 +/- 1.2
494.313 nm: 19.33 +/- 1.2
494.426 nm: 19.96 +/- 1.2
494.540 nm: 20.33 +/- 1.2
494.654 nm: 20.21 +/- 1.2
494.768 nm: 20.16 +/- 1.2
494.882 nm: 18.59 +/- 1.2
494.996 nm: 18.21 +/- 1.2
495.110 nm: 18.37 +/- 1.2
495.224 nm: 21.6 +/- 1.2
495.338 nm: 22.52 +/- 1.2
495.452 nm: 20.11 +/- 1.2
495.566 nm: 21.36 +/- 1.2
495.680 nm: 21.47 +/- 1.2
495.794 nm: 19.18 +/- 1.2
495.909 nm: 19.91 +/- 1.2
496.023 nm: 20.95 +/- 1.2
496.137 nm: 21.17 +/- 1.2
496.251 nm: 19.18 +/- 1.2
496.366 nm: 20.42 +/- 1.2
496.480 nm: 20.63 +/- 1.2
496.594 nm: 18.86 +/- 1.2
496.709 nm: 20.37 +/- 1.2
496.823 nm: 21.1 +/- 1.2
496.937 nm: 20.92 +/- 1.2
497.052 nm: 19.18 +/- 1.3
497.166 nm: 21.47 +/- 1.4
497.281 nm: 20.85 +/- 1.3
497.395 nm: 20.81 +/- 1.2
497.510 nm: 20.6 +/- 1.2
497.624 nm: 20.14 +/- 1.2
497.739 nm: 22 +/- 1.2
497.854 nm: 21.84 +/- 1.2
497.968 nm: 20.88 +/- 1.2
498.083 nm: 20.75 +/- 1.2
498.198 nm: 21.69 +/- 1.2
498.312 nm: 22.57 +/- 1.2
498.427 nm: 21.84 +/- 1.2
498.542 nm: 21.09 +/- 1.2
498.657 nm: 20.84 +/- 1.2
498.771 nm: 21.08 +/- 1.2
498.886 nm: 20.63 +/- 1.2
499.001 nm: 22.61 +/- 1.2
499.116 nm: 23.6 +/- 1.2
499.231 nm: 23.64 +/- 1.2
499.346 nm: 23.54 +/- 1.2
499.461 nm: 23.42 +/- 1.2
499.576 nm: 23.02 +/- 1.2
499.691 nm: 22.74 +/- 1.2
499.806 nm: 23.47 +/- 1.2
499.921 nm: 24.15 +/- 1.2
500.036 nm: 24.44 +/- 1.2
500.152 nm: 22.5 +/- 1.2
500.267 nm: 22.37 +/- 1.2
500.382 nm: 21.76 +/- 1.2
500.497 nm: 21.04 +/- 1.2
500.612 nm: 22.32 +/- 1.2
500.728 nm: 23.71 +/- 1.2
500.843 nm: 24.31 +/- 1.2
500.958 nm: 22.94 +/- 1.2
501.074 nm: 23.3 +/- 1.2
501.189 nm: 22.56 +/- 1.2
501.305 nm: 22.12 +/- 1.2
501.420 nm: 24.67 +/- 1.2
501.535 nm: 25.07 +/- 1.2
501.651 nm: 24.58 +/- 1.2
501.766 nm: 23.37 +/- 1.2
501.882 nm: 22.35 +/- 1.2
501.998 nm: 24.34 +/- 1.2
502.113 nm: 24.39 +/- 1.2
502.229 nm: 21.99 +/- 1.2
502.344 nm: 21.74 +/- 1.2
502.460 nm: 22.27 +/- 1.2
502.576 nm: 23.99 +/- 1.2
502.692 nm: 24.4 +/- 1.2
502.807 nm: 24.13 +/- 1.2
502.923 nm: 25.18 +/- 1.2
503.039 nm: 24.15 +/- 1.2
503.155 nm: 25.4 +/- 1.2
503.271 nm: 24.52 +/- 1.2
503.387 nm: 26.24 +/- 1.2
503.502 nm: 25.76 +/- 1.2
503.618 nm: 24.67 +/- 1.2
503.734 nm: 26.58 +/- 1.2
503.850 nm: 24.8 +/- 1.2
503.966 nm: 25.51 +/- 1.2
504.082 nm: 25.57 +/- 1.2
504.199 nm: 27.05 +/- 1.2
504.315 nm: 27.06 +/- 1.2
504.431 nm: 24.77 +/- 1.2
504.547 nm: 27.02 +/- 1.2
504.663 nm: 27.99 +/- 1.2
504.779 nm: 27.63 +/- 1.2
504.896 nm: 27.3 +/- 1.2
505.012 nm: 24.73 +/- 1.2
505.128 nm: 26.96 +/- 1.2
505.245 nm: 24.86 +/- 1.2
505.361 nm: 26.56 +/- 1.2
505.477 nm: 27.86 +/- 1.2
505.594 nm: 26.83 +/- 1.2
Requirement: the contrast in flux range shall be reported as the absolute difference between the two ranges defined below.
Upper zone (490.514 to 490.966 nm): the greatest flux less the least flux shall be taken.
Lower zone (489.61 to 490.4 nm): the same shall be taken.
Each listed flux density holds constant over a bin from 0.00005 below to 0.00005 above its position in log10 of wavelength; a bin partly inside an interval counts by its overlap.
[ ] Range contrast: 1.5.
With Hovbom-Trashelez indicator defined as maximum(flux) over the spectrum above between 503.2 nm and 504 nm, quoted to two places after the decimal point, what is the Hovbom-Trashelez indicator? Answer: 26.58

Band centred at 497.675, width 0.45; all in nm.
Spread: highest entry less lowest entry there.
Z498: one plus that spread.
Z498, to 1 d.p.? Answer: 2.9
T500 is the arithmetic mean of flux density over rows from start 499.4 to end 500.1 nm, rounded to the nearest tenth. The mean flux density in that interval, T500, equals 23.5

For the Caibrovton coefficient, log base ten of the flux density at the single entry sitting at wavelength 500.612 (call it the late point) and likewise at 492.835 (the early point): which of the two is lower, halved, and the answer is 0.67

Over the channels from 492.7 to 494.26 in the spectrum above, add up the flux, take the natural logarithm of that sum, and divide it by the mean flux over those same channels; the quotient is 0.272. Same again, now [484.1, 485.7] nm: 0.288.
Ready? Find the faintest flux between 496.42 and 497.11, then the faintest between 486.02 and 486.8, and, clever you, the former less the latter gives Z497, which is 1.3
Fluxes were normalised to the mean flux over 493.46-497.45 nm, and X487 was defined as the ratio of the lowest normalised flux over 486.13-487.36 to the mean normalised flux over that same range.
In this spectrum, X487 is 0.95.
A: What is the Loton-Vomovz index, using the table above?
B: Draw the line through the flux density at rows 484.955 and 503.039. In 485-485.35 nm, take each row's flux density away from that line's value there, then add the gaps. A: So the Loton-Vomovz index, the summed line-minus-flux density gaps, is -1.2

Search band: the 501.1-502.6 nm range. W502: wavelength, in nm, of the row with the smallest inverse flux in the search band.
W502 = 501.535 nm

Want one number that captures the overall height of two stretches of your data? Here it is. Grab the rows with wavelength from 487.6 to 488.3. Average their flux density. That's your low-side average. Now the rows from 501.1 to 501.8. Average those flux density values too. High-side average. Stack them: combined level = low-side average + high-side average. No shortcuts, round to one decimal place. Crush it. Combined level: 42.3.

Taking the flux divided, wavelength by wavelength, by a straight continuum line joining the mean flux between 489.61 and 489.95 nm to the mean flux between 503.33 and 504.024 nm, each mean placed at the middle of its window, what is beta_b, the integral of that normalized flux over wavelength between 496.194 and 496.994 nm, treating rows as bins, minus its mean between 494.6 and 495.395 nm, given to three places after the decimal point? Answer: -0.197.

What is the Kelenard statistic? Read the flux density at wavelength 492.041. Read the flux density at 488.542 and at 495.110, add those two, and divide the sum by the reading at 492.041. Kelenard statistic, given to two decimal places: 1.95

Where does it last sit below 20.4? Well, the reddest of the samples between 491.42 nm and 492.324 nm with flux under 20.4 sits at 492.268 nm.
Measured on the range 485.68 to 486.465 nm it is 486.409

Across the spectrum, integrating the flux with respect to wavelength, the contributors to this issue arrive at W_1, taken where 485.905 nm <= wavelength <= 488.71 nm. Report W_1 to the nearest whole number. 53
